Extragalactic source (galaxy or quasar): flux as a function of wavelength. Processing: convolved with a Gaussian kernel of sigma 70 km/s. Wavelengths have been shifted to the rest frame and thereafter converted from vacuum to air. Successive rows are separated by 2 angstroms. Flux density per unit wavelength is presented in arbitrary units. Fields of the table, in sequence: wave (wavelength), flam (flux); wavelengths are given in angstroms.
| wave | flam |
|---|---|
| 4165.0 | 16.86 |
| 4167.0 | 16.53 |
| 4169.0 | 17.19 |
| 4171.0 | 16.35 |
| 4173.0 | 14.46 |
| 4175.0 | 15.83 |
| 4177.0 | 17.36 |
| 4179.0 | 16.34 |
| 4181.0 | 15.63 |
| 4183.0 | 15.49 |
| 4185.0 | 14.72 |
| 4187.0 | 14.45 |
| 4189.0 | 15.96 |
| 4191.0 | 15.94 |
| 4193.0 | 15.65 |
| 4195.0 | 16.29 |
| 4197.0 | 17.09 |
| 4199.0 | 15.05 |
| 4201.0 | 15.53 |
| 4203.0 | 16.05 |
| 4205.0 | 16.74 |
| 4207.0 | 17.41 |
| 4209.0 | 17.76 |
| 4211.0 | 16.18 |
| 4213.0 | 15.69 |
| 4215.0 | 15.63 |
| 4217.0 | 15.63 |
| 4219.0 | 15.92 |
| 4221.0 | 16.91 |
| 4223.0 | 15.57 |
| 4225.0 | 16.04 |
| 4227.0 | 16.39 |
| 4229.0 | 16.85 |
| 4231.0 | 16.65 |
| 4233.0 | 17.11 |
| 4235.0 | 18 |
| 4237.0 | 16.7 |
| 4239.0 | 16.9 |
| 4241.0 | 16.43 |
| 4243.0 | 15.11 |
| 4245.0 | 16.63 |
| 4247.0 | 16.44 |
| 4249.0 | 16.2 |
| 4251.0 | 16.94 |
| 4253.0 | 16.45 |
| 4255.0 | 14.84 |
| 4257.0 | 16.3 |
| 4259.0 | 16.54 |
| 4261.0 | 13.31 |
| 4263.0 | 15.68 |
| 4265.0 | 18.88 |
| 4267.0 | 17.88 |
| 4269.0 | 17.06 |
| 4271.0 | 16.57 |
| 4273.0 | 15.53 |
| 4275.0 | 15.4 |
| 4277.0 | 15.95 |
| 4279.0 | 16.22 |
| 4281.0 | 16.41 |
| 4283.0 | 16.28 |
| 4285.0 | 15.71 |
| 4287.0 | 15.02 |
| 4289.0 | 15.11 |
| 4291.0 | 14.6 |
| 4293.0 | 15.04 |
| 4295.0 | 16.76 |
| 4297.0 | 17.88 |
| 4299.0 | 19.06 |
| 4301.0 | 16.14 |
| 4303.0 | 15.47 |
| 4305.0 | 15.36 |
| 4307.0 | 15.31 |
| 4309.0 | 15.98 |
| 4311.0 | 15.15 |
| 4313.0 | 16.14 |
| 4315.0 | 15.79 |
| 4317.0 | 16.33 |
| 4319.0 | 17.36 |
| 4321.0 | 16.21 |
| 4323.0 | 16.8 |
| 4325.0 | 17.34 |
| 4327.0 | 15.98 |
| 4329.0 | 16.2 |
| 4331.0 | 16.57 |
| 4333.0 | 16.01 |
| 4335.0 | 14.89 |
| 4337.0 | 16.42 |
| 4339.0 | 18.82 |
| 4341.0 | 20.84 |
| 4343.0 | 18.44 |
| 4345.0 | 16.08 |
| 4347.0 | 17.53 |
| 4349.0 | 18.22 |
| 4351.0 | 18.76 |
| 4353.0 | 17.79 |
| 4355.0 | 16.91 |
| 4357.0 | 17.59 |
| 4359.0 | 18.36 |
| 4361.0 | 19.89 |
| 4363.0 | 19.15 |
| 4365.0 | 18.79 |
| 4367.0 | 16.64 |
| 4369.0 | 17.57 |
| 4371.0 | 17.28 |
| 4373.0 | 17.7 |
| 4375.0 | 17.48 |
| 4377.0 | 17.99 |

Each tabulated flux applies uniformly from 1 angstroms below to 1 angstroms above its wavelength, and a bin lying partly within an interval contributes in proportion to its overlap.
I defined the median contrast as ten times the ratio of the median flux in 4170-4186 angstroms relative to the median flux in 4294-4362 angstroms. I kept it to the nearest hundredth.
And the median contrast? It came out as 9.44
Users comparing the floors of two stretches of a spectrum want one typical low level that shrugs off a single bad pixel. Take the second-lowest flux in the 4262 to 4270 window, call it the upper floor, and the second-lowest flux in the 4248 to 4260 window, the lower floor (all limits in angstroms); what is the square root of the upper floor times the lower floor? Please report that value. 16.6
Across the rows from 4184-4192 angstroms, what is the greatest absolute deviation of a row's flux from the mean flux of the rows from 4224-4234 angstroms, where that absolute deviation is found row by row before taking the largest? 2.2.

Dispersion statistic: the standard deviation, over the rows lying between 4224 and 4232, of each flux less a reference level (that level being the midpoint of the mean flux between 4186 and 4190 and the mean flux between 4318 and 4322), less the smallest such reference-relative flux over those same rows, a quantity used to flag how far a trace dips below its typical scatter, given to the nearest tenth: 0.3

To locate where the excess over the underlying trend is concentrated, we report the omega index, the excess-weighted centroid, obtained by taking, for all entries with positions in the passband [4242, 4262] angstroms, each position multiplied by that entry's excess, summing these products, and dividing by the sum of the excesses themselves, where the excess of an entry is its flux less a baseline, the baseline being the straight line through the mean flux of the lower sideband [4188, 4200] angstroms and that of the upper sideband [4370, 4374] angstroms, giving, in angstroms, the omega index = 4256.1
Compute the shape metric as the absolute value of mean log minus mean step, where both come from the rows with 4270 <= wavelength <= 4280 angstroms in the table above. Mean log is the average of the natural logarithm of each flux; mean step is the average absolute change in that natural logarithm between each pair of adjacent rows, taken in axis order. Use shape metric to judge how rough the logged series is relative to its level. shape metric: 2.74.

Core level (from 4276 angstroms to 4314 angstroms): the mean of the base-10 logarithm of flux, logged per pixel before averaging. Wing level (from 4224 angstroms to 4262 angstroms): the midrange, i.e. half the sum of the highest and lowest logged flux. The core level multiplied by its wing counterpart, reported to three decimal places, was 1.431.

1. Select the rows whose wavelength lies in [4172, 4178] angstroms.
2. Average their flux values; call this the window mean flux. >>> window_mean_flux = 15.9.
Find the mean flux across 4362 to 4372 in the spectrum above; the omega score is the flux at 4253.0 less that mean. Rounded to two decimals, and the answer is -1.44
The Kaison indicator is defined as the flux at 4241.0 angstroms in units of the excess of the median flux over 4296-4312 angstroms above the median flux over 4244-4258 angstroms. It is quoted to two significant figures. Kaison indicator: -23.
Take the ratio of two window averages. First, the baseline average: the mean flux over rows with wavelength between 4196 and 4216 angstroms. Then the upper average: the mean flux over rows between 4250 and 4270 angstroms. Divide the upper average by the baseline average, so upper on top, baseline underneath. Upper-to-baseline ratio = 1.00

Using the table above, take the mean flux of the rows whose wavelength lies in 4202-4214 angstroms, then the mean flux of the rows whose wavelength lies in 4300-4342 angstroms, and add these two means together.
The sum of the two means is 33.1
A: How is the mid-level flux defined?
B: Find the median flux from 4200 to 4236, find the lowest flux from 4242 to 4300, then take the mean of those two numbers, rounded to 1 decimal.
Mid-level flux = 14.8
